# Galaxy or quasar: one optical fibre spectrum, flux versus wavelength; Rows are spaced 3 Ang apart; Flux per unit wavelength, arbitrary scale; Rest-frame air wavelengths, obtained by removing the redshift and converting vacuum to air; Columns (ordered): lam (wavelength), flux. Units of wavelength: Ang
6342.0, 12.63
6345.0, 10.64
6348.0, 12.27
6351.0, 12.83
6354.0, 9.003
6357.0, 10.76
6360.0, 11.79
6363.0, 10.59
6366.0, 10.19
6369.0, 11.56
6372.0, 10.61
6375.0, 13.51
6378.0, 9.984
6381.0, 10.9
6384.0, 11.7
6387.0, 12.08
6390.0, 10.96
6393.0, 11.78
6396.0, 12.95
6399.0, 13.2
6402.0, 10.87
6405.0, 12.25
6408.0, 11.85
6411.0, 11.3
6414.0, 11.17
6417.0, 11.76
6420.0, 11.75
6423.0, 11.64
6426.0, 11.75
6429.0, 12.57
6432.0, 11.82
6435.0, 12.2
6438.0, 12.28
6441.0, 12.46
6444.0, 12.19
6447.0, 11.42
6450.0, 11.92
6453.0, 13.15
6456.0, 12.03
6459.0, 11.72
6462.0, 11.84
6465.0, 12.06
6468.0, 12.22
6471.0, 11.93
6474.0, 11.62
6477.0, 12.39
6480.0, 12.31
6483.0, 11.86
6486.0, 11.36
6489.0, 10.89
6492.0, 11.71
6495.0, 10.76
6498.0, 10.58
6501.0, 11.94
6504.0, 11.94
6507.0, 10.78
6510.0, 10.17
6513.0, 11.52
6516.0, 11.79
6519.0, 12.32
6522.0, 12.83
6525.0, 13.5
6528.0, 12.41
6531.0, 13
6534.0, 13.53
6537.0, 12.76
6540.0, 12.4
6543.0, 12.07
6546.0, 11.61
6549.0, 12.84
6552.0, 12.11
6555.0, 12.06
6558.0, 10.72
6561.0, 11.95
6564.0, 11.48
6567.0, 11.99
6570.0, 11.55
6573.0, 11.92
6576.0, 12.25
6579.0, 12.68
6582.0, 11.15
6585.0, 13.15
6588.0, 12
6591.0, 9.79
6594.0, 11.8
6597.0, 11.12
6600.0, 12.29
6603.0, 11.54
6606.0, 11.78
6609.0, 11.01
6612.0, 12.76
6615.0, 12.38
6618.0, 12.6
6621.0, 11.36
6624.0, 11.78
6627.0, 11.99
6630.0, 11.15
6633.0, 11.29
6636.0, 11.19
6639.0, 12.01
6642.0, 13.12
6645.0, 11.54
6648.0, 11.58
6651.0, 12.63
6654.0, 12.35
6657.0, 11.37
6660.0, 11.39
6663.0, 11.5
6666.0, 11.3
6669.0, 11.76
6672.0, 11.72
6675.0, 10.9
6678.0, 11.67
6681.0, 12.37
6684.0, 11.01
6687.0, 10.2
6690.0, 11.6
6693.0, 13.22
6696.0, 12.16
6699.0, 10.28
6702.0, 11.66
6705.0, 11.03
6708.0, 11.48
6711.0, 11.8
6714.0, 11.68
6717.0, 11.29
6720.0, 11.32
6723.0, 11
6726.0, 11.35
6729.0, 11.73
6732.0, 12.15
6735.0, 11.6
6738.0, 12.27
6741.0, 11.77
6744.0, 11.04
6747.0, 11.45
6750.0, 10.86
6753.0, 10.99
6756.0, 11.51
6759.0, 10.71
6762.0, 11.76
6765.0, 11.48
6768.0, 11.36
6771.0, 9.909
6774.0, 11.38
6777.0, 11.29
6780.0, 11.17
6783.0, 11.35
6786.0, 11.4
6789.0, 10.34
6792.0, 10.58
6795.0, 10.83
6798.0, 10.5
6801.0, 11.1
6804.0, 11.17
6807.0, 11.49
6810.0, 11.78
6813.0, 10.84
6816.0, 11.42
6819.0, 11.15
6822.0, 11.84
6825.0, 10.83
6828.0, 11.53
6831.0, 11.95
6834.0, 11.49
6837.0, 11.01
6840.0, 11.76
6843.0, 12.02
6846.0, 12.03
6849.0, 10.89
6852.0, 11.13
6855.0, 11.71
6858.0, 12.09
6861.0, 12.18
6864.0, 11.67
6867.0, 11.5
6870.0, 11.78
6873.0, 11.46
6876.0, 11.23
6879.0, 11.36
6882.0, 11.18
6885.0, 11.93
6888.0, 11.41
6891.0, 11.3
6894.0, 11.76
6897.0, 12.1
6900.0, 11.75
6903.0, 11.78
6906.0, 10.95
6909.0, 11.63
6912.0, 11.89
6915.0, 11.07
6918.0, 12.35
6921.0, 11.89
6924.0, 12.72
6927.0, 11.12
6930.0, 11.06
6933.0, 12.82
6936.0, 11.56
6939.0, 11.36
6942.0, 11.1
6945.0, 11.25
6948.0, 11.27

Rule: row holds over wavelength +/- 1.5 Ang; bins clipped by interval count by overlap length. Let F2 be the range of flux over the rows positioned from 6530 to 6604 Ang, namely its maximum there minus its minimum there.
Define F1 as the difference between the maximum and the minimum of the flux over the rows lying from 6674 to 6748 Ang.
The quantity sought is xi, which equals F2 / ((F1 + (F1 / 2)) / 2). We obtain 1.7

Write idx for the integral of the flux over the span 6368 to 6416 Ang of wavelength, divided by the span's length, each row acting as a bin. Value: 11.7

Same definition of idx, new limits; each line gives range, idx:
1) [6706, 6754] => 11.5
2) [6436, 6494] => 12.0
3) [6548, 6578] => 11.9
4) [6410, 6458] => 12.0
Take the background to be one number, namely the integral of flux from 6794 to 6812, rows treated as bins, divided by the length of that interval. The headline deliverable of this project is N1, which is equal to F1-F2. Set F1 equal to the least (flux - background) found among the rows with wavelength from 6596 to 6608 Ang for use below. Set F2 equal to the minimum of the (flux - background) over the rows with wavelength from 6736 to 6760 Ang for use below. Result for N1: 0.41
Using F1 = 0.0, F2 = -0.4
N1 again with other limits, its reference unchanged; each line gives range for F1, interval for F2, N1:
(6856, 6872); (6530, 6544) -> -0.57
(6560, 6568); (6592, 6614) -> 0.47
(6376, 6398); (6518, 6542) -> -2.34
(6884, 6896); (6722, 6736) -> 0.30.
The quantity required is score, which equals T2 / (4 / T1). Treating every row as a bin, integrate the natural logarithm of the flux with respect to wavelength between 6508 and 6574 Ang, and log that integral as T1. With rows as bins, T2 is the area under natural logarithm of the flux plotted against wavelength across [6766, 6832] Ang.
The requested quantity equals 6538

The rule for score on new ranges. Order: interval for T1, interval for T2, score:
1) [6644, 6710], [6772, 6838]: 6436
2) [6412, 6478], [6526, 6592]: 6734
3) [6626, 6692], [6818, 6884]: 6530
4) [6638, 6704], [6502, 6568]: 6659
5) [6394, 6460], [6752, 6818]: 6512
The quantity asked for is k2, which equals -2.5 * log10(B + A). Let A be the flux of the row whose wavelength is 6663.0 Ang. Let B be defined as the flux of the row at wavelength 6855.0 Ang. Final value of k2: -3.41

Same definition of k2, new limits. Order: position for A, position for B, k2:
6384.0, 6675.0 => -3.39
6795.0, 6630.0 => -3.36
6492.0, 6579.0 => -3.47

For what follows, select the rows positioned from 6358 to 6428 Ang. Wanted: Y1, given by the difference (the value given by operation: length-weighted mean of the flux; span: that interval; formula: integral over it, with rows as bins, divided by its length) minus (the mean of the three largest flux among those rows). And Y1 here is -1.6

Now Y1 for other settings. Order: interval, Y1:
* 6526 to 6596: -1.2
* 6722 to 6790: -0.8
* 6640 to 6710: -1.3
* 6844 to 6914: -0.5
